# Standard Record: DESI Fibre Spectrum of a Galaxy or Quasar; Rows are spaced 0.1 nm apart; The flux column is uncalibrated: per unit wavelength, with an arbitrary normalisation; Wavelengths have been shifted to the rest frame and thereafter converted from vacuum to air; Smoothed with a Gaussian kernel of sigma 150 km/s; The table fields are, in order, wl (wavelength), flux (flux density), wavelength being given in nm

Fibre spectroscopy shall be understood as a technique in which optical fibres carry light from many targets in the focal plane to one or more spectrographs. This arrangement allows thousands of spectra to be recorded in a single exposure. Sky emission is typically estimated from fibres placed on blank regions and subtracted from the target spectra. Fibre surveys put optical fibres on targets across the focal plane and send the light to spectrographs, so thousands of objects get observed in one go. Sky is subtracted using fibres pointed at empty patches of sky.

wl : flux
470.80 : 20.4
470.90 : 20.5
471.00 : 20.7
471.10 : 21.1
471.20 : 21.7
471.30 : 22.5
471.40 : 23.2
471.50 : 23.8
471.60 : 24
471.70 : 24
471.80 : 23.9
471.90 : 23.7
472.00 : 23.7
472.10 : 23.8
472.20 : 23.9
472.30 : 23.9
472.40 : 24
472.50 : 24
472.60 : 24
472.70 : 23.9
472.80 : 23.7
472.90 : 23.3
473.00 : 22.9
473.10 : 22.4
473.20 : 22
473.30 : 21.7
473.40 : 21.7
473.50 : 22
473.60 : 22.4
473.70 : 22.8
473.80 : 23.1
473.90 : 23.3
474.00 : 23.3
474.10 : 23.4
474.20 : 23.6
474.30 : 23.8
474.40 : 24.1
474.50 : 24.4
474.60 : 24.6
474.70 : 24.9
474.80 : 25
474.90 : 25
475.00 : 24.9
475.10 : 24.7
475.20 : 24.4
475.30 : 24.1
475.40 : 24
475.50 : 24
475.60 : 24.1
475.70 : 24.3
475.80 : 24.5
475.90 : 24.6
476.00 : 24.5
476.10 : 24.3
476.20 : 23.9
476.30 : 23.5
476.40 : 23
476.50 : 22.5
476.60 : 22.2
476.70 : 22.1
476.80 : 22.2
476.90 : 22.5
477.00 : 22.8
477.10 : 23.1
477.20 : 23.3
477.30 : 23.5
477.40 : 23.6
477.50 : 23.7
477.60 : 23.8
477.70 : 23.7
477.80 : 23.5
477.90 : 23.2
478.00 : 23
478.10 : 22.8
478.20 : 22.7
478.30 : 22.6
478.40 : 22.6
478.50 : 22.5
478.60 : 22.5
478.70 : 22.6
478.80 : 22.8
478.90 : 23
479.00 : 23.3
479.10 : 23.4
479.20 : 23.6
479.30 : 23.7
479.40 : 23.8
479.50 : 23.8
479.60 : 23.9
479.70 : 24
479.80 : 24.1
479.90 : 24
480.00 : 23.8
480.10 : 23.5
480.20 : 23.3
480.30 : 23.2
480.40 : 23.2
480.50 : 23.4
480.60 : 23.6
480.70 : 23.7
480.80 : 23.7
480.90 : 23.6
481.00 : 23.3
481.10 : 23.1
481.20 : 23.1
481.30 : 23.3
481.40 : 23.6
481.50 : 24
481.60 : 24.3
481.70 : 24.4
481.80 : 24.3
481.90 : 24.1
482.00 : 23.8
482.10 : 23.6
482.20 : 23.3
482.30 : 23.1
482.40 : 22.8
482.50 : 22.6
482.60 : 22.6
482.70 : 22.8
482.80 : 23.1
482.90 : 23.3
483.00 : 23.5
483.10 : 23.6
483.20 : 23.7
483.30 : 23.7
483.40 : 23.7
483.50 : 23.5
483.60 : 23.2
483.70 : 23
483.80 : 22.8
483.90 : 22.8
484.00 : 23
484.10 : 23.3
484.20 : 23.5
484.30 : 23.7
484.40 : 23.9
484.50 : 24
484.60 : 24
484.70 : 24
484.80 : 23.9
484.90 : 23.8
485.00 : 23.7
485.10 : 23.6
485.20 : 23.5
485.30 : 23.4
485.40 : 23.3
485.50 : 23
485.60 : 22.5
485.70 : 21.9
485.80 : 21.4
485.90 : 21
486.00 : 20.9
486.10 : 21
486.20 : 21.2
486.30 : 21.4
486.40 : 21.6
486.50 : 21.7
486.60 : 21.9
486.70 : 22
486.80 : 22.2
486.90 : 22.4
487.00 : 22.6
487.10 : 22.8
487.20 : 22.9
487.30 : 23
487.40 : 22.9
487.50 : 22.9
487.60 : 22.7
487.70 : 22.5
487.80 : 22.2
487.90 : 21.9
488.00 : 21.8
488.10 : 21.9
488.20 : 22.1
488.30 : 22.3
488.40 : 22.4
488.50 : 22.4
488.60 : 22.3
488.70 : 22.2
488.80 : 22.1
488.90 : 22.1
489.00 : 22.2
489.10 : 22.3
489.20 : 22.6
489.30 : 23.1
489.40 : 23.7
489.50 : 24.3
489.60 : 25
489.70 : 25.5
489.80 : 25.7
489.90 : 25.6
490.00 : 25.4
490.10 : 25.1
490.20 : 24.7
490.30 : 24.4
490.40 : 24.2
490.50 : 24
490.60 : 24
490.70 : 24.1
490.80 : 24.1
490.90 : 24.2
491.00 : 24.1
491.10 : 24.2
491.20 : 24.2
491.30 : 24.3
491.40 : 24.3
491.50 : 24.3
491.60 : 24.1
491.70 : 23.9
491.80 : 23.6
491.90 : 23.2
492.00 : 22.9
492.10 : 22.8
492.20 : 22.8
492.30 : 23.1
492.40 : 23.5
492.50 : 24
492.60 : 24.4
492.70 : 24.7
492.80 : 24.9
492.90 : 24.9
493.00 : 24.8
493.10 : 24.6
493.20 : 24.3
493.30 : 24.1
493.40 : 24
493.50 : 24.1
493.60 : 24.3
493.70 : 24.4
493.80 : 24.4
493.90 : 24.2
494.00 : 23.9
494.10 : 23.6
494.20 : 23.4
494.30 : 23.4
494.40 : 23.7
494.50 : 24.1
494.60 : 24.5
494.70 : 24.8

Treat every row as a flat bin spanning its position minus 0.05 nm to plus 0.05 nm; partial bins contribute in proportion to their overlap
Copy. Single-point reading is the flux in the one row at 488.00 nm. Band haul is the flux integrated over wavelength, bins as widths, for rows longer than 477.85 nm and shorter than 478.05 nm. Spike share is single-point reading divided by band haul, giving 4.7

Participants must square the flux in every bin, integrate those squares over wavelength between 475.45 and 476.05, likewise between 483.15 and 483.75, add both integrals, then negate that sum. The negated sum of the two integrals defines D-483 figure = -686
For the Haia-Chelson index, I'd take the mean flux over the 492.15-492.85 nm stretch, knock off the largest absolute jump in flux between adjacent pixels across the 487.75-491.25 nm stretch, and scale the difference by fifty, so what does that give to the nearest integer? 1161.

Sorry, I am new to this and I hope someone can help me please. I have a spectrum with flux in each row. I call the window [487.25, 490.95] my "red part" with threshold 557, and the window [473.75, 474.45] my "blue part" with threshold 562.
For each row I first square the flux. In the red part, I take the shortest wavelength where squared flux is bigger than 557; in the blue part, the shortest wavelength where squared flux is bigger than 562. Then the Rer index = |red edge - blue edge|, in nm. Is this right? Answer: 15.10 nm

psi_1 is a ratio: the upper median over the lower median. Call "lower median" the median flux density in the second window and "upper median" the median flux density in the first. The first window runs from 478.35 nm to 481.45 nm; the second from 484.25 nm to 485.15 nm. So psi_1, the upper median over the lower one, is 0.98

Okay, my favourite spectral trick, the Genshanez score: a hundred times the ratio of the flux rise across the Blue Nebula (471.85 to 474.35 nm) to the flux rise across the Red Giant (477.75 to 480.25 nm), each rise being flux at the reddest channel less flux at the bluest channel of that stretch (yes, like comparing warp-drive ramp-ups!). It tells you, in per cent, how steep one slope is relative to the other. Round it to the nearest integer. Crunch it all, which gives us -50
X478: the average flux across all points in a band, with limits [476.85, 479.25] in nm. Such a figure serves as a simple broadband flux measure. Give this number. 23.1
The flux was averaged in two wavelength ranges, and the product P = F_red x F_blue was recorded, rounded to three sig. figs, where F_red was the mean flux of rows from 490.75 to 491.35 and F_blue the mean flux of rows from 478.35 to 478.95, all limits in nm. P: 548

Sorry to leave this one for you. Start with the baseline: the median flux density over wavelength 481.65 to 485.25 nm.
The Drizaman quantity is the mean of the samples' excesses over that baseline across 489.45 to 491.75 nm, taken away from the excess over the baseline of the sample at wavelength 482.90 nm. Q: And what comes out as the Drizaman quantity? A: -1.2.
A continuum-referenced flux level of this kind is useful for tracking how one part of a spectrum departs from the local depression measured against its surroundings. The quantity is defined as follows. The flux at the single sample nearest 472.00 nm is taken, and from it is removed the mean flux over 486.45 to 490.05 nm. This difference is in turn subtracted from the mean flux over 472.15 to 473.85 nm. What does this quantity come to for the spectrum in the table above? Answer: 22.22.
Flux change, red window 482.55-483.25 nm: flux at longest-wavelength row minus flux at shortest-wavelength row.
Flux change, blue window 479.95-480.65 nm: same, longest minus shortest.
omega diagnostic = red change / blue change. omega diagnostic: -5.5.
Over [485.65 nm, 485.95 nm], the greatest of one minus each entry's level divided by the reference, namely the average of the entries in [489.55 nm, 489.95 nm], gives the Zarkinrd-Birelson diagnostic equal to 0.175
